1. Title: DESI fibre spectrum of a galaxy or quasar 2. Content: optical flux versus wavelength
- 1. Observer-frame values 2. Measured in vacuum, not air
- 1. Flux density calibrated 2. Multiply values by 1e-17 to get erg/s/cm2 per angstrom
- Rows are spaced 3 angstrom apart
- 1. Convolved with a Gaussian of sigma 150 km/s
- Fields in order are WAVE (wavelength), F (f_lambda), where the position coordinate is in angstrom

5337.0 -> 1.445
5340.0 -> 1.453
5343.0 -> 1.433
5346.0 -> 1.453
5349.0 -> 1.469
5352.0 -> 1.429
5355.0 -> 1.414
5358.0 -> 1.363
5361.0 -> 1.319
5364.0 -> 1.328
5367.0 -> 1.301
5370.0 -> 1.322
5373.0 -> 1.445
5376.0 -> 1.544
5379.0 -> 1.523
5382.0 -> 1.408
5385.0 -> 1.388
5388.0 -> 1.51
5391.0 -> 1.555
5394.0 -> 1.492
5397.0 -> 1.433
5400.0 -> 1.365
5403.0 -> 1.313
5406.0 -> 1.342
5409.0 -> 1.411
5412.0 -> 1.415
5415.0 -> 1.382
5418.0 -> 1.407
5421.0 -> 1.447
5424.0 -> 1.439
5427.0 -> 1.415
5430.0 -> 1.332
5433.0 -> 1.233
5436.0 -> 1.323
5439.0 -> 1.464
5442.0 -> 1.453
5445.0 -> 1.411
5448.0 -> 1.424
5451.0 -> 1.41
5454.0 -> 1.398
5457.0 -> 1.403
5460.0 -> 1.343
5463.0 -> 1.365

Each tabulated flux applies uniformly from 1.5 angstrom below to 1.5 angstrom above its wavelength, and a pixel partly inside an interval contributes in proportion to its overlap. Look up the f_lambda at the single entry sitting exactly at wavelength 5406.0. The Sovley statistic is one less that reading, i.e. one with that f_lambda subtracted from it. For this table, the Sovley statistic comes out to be -0.34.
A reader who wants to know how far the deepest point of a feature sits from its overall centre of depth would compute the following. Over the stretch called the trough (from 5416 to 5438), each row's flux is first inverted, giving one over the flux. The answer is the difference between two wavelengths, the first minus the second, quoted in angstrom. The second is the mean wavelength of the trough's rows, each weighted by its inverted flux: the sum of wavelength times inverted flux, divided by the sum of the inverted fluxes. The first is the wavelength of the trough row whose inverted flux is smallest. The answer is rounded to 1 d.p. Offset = -6.3 angstrom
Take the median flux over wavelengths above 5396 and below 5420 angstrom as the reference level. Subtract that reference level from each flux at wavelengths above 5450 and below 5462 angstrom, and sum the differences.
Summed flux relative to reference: 0.0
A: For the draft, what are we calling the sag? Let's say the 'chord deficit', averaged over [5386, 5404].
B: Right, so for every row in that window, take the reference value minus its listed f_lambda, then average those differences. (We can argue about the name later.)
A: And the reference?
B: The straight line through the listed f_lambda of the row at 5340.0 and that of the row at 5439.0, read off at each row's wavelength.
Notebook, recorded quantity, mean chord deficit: 0.01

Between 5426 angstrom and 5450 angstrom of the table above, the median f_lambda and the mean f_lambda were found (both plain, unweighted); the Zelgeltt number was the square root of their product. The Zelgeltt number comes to 1.40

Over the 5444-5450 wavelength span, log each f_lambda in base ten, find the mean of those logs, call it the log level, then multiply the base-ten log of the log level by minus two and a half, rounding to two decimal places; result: 2.05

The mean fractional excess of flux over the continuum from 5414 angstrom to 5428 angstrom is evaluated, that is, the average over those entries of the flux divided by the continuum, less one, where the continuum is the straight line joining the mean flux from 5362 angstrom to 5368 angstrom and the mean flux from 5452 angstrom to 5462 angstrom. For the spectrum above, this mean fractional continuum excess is 0.05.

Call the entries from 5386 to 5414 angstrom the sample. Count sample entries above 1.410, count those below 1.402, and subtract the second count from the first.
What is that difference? 3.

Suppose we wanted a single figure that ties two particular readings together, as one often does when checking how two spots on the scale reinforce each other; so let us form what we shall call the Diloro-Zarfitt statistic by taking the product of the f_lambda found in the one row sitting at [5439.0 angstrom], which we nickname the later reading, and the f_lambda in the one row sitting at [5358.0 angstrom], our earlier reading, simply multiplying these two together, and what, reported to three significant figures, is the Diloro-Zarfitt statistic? 2.00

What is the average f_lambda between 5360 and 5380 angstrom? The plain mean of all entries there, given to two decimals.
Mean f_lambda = 1.40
